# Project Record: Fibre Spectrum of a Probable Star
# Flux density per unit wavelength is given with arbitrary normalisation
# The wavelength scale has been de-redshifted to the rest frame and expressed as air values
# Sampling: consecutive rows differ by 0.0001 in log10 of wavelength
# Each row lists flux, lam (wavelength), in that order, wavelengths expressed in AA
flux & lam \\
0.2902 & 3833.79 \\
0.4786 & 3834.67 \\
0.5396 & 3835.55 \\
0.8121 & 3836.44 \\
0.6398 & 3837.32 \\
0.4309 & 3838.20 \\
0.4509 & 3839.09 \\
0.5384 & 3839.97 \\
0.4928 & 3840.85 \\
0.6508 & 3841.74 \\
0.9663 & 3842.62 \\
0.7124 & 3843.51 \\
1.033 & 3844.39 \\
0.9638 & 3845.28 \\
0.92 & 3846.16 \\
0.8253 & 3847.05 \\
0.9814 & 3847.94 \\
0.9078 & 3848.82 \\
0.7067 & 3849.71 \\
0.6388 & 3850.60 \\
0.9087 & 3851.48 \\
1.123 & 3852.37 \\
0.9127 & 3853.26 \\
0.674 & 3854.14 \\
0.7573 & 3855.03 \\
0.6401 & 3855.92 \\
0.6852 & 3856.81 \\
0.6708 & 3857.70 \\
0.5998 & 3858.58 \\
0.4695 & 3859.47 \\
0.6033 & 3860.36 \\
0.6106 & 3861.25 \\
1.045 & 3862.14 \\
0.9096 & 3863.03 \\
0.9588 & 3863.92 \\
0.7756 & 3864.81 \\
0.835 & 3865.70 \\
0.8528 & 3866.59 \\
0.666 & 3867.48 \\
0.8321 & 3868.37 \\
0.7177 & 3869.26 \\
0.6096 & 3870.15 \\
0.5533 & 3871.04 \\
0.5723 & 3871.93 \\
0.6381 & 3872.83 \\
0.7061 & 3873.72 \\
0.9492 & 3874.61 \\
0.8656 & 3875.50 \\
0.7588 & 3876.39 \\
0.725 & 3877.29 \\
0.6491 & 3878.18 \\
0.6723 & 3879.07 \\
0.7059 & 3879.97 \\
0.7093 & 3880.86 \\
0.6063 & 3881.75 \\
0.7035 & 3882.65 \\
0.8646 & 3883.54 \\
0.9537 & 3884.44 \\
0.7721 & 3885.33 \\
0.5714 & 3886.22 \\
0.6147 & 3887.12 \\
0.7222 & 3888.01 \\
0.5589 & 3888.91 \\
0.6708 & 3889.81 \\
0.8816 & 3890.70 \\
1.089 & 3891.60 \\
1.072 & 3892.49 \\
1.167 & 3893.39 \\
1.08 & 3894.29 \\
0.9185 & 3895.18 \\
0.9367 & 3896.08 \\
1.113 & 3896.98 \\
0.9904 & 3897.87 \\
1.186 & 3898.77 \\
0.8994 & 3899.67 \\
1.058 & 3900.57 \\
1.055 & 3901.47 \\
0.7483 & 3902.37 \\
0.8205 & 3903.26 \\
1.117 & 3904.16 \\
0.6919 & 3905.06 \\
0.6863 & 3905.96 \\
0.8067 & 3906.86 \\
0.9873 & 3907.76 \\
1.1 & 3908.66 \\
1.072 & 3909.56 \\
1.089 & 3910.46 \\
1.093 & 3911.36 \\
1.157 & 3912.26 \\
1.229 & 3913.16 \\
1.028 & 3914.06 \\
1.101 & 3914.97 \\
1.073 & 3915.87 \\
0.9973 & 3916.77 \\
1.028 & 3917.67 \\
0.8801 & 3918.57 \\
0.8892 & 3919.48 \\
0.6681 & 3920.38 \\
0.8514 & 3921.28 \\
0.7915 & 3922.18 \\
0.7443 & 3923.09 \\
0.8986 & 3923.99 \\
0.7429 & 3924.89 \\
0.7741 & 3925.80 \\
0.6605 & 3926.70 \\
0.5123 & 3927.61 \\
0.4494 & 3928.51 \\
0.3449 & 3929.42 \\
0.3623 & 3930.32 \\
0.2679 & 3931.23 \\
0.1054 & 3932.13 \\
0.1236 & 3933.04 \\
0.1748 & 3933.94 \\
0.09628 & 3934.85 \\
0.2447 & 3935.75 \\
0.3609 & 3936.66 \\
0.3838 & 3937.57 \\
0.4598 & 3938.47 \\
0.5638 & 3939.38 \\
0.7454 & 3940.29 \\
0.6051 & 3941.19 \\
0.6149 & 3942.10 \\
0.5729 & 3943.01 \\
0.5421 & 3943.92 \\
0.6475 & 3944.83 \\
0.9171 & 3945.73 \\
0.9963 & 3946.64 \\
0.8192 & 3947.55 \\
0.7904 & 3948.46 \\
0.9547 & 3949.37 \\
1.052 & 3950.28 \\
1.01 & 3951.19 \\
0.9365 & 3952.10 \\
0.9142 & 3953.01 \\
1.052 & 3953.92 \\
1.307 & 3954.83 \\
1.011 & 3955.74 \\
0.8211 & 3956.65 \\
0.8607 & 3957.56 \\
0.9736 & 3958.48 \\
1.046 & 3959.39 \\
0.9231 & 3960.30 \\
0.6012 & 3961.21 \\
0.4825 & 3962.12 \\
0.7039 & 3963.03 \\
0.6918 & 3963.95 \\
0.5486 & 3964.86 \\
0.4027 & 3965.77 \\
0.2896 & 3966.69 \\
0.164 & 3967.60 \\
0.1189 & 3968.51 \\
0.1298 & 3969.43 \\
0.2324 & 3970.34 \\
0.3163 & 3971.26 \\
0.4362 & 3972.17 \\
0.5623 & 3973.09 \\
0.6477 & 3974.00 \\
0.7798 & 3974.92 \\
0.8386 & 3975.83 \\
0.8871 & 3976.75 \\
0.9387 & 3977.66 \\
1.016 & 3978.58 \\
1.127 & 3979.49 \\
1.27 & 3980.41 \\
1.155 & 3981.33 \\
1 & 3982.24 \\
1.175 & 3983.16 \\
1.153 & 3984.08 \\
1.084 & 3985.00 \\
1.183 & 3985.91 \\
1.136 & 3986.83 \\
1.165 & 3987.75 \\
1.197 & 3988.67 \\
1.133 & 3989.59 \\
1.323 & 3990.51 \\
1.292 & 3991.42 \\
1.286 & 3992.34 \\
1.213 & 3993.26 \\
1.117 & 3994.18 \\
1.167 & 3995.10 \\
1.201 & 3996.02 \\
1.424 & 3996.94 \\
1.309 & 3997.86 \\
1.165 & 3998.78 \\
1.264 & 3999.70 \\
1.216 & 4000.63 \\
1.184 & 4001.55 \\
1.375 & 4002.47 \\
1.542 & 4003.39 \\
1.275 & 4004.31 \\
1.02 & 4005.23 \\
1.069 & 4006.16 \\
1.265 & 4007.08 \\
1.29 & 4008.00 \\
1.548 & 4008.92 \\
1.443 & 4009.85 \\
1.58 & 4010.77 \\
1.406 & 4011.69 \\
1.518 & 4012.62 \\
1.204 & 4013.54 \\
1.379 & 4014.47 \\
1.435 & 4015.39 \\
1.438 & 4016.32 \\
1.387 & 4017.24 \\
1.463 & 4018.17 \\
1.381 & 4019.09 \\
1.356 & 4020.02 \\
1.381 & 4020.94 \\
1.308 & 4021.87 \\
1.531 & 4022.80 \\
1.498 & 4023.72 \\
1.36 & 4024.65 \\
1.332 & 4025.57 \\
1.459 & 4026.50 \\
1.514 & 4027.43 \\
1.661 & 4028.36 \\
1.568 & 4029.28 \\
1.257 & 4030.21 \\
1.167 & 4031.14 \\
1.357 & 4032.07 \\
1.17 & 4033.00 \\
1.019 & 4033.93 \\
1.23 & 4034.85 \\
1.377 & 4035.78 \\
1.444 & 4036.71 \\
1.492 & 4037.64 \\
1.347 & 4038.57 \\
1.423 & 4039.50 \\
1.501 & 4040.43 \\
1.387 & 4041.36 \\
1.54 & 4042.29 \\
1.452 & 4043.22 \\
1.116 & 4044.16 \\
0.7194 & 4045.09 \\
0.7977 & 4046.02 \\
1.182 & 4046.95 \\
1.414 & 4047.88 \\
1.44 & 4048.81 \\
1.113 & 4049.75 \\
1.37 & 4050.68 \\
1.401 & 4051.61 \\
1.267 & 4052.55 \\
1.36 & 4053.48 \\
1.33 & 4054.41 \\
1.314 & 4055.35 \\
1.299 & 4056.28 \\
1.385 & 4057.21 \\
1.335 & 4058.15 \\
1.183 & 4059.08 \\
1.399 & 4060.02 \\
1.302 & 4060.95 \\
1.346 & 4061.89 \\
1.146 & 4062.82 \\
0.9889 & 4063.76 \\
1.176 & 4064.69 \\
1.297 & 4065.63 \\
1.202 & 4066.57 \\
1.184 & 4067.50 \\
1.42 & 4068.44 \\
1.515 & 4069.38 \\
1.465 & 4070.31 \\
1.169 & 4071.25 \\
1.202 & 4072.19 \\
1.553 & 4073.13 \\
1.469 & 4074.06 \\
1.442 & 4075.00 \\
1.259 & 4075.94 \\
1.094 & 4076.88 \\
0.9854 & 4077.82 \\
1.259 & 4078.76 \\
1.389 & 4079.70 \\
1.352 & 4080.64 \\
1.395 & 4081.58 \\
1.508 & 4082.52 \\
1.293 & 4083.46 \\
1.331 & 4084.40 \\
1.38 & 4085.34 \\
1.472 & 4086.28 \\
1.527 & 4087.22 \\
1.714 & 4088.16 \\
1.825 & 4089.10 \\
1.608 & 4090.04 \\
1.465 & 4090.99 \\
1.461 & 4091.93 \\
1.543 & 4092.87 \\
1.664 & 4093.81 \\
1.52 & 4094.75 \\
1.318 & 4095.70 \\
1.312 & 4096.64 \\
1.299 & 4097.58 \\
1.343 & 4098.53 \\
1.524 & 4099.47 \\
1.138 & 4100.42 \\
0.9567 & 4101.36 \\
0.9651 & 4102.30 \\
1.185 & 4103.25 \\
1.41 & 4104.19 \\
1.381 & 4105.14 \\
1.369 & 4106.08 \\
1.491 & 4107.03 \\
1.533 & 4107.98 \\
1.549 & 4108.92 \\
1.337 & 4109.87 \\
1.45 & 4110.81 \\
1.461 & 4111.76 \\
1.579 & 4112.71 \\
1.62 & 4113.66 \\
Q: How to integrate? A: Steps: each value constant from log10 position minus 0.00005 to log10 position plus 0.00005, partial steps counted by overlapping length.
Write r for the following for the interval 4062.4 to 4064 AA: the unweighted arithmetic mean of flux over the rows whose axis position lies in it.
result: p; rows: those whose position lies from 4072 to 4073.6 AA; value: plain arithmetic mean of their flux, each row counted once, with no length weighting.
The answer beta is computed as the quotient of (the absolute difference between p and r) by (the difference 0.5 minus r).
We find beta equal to -0.55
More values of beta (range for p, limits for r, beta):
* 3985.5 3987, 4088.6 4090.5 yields -0.46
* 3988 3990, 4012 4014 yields -0.23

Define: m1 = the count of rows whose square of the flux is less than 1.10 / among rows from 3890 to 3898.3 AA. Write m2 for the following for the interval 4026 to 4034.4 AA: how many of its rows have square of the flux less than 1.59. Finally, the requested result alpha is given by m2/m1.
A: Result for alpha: 1.0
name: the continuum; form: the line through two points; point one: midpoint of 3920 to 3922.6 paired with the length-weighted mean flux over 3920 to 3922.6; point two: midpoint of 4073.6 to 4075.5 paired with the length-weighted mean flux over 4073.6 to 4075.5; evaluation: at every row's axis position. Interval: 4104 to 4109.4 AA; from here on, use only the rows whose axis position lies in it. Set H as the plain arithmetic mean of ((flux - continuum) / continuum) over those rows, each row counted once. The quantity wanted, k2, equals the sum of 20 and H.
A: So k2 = 19.91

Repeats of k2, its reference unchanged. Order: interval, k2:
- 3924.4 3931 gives 19.69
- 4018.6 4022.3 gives 20.12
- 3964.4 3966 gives 19.49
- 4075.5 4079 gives 19.79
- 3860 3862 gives 20.19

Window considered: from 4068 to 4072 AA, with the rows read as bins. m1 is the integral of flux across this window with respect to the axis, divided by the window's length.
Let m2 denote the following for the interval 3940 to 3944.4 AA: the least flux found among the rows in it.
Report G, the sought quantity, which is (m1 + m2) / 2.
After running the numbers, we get 0.96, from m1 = 1.4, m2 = 0.5421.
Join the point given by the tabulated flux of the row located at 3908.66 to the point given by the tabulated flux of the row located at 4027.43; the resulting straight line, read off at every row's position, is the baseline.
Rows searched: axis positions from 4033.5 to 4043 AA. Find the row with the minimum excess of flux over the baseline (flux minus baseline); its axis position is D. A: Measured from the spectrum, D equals 4033.93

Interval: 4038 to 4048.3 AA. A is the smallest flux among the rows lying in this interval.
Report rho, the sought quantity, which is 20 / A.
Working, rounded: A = 0.7194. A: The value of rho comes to 28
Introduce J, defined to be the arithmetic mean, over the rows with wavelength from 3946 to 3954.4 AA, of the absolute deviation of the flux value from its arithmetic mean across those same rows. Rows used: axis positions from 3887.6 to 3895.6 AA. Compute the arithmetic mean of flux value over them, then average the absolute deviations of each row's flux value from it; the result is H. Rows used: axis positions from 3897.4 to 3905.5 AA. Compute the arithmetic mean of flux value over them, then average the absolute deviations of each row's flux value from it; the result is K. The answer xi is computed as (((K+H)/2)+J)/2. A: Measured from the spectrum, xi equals 0.117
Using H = 0.18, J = 0.073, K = 0.144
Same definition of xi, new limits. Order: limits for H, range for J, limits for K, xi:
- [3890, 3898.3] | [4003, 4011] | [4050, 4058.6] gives 0.115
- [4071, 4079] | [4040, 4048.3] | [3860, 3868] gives 0.193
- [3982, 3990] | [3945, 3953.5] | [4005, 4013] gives 0.084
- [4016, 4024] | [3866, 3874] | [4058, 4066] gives 0.083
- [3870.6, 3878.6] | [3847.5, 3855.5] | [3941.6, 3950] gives 0.129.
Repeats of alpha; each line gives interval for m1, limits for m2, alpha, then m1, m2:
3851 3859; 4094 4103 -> 0.4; 8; 3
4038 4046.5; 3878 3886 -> 4.5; 2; 9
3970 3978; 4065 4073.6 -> 0.4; 9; 4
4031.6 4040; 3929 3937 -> 9.0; 1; 9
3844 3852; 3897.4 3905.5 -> 1.0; 9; 9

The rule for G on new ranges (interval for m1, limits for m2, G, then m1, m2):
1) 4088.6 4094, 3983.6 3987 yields 1.34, 1.6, 1.084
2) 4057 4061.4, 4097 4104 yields 1.14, 1.3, 0.9567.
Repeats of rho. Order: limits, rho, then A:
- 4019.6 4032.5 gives 17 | 1.167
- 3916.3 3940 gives 208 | 0.09628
